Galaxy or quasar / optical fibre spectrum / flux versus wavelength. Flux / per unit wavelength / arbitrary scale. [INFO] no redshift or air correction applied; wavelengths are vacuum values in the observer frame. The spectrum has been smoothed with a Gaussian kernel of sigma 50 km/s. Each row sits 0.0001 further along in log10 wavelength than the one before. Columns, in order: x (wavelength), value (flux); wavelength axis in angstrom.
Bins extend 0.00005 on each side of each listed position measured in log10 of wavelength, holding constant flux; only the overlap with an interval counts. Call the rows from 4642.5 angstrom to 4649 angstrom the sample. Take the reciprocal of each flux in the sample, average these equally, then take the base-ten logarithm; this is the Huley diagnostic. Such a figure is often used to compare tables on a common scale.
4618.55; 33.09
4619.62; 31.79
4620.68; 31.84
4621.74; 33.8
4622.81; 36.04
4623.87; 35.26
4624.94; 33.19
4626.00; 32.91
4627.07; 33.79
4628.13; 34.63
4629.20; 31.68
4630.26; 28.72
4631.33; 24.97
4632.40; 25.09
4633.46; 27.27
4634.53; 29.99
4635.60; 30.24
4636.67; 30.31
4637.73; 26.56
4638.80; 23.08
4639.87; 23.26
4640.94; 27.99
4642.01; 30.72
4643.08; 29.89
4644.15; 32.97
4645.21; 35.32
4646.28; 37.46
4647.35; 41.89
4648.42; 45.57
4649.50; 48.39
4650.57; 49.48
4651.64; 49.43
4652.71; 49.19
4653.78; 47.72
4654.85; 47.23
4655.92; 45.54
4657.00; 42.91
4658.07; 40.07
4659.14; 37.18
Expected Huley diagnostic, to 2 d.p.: -1.56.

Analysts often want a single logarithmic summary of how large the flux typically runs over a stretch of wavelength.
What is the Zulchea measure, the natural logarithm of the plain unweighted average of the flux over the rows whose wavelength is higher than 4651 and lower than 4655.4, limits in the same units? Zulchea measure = 3.88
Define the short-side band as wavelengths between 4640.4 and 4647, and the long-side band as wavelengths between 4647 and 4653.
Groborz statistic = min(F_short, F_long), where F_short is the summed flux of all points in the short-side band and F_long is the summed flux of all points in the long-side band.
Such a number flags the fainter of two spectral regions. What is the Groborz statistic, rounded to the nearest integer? 194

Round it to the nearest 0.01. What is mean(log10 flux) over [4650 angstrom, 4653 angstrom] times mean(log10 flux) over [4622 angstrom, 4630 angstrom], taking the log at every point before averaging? 2.59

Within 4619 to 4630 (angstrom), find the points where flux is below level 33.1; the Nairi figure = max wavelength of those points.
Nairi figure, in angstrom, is 4629.20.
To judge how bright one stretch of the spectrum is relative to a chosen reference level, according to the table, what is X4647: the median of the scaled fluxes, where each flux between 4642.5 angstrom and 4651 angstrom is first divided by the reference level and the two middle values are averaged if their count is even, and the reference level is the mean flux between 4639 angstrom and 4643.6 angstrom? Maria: 1.4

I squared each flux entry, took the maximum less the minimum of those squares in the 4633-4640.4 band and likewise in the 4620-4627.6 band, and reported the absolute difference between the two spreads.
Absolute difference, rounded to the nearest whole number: 101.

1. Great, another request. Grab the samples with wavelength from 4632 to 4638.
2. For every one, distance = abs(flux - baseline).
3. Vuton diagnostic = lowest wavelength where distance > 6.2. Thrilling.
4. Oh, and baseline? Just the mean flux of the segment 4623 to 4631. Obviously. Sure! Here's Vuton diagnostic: 4632.40 angstrom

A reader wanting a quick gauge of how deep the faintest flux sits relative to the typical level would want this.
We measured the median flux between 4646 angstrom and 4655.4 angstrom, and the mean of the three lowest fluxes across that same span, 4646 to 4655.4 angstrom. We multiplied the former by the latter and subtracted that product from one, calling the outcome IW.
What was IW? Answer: -1986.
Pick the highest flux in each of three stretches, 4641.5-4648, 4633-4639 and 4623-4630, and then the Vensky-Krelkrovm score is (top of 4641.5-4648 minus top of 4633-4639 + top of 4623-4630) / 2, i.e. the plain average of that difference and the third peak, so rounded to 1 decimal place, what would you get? 23.4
